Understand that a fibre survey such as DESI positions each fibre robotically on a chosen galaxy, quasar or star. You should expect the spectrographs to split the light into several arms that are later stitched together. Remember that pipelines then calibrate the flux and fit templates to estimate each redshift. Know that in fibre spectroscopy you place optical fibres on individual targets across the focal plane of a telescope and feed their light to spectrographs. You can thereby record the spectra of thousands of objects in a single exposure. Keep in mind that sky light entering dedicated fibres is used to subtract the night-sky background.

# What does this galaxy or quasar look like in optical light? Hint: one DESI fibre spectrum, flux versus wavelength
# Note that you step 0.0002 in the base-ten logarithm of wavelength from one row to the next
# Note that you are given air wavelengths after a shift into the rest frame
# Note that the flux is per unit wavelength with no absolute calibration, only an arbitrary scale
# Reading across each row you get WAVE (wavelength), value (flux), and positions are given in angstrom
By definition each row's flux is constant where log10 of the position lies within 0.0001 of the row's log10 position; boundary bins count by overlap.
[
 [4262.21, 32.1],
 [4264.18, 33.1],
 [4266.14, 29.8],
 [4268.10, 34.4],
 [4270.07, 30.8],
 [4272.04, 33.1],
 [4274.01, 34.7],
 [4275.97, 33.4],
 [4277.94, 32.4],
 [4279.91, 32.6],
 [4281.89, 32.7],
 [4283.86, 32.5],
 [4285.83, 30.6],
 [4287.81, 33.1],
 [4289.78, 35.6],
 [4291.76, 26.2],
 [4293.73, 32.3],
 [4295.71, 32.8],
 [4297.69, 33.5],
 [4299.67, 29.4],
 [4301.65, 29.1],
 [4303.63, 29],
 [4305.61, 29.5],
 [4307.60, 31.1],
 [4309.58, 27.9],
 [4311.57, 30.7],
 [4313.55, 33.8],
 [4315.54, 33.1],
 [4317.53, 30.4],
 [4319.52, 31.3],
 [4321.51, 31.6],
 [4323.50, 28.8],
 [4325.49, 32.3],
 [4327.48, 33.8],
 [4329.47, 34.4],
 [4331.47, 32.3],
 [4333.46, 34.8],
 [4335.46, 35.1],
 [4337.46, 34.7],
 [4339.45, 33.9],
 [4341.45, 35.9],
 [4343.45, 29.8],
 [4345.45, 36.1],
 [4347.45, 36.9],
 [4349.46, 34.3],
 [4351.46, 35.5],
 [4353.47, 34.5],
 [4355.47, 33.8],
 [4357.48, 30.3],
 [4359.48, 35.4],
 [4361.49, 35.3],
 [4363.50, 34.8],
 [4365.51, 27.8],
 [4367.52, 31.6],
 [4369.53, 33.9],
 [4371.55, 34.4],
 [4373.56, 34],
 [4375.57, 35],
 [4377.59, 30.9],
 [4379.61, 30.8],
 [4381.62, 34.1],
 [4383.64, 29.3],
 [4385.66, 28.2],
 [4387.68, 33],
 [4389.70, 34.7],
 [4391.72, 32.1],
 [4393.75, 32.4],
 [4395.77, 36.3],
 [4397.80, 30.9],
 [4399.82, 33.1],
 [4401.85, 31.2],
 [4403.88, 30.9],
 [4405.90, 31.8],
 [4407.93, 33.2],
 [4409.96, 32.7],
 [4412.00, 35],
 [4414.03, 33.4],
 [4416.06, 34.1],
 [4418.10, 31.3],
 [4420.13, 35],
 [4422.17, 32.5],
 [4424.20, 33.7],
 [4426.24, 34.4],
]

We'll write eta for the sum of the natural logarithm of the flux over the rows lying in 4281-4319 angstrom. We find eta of 65.33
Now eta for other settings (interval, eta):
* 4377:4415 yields 66.00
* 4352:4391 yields 66.22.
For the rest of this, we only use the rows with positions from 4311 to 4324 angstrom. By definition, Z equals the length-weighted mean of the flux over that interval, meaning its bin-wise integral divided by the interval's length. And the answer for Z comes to 31.5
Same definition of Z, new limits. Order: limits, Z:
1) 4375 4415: 32.4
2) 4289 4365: 32.6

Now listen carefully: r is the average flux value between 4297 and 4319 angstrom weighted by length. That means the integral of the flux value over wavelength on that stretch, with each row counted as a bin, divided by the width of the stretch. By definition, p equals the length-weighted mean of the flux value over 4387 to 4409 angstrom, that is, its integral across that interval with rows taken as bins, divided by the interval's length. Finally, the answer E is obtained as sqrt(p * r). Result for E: 31.7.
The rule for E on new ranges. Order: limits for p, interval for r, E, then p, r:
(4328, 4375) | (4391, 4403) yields 33.3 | 33.9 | 32.6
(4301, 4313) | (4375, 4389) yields 30.6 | 29.7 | 31.6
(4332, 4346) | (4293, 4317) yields 32.6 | 34.2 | 31.0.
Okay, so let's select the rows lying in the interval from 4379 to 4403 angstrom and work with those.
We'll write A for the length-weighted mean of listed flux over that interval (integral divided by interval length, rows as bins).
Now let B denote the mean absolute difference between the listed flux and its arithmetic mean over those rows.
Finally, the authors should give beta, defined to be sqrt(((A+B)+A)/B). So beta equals 6.13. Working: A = 32.2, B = 1.76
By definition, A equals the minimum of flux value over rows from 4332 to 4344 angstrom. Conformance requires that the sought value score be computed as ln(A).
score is 3.39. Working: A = 29.8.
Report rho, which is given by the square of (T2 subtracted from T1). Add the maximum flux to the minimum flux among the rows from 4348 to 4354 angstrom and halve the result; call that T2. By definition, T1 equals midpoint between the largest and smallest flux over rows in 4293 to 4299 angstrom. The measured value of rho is 4.0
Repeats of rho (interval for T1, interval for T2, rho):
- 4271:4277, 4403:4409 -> 3.4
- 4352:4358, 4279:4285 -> 0.0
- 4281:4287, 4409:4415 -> 4.8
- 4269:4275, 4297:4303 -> 2.1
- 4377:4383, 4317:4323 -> 2.1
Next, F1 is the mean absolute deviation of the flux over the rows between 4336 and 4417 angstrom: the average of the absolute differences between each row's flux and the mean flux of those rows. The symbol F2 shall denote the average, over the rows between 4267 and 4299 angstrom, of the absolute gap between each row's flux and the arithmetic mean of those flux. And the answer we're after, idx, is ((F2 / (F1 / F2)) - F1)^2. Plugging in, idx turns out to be 0.8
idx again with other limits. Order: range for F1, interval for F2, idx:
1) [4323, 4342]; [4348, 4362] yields 0.3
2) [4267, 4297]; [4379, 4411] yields 0.1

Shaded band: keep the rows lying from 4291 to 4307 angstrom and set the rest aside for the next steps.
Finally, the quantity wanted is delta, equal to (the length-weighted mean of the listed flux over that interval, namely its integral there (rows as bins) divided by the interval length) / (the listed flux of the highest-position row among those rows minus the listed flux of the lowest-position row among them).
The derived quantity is 9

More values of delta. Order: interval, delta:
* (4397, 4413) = 8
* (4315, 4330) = 25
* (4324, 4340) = 21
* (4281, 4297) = 320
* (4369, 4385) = -7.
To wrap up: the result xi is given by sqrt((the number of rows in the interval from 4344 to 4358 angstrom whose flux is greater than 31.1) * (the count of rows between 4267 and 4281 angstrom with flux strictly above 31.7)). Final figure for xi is 6.0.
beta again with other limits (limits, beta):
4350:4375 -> 6.23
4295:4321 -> 6.34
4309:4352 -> 5.78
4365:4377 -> 5.75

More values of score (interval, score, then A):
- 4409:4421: 3.44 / 31.3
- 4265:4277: 3.39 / 29.8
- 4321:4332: 3.36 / 28.8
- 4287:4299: 3.27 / 26.2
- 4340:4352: 3.39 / 29.8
